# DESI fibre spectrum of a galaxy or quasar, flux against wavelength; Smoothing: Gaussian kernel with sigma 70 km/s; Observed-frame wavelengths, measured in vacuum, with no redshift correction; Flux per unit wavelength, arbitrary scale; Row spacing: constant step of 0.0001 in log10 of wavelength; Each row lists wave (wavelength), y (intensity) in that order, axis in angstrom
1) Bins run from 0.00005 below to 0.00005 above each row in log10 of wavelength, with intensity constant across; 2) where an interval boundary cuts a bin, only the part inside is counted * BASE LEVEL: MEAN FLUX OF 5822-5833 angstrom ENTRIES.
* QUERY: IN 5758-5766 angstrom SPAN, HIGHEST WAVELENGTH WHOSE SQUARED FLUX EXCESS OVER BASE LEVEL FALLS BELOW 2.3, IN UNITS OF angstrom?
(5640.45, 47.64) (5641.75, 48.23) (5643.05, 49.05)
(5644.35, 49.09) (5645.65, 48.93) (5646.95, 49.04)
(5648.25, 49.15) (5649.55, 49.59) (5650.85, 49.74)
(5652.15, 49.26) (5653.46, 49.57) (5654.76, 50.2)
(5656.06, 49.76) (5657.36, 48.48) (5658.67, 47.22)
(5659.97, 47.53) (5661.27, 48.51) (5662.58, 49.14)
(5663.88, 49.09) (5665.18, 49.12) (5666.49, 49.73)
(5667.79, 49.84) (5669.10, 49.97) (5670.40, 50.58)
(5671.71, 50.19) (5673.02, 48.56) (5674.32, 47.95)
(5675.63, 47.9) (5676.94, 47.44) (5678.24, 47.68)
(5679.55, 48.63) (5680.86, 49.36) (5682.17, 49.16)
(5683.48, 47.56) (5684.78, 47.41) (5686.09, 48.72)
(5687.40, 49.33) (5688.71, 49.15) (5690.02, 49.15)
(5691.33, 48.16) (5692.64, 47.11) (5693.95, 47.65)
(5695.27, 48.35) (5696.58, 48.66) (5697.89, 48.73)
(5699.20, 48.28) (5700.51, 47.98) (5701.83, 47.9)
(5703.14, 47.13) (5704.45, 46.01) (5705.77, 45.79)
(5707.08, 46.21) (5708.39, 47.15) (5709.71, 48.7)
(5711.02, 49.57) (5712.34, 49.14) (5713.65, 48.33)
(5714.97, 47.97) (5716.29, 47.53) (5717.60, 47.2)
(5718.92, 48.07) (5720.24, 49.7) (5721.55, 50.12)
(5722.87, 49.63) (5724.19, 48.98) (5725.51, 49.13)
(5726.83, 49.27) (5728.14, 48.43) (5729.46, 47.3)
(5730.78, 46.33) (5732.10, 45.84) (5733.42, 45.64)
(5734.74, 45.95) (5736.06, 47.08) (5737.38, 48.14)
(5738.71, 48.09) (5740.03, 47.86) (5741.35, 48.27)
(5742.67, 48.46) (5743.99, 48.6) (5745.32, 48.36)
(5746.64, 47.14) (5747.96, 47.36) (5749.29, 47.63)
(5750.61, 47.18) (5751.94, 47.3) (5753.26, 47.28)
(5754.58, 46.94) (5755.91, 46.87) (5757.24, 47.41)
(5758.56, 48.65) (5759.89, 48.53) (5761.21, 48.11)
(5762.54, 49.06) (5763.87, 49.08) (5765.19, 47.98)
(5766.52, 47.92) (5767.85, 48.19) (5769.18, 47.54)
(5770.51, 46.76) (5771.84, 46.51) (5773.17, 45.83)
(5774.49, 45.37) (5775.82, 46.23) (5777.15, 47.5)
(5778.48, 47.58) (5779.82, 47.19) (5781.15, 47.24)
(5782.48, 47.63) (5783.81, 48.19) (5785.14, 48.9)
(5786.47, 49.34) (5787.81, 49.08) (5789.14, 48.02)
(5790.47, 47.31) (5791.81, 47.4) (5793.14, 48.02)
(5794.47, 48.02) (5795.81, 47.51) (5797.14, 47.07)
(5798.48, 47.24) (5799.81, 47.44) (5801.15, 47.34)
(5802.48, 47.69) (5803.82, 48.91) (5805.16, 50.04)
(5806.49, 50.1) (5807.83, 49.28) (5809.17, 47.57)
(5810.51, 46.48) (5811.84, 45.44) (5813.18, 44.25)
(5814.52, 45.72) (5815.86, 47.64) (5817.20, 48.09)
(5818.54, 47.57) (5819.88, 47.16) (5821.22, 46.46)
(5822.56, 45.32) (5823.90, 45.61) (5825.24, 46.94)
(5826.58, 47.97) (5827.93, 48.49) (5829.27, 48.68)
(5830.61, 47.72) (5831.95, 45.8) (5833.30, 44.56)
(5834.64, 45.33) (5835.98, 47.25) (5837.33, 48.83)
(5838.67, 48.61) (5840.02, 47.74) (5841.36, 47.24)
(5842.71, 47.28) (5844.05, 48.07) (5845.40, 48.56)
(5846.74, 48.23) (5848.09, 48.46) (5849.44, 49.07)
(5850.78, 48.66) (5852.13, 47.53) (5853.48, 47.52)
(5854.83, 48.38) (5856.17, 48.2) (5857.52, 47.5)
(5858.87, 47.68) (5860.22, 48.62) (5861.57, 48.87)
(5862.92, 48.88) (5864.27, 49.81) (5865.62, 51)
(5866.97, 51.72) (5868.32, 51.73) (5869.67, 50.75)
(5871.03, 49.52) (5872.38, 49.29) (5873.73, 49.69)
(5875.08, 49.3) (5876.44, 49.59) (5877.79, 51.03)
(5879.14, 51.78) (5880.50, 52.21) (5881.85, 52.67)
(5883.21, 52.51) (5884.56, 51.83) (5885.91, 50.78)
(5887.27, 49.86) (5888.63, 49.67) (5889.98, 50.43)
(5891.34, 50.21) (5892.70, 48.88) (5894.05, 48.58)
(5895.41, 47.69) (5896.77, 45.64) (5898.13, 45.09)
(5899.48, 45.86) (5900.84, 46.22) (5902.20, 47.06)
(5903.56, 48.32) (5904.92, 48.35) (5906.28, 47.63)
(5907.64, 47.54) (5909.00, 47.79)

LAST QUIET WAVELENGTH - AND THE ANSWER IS 5765.19 angstrom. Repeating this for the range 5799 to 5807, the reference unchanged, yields 5802.48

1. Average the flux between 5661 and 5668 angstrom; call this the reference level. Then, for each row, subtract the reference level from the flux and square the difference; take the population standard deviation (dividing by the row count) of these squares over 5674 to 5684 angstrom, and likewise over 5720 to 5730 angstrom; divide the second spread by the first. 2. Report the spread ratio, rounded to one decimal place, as 1.0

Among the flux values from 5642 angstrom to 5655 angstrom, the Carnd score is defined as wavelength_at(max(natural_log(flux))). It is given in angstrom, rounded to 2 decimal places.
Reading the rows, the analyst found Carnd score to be 5654.76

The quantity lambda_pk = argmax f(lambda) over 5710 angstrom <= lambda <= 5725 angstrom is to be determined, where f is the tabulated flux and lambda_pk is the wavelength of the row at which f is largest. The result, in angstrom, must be 5721.55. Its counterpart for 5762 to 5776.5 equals 5763.87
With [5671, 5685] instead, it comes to 5671.71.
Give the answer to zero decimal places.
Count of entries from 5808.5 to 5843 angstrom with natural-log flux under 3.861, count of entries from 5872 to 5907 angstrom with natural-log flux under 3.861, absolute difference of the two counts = 10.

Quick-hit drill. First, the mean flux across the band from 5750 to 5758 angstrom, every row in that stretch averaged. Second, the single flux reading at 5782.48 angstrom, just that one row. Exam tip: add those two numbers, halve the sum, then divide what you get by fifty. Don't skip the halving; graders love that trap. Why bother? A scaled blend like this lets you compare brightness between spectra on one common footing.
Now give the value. 0.948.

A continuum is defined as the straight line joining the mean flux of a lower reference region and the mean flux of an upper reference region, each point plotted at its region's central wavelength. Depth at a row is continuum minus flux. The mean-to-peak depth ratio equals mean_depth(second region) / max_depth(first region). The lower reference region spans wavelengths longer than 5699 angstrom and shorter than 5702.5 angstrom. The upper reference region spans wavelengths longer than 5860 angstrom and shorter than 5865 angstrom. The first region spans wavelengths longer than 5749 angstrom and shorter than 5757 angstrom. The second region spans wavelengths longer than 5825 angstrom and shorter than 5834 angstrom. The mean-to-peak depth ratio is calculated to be 1.1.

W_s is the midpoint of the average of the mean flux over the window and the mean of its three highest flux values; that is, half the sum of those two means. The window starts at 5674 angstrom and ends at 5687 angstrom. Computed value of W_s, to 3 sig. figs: 48.6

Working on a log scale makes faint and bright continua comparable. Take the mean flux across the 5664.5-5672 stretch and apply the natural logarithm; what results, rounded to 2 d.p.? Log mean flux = 3.91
